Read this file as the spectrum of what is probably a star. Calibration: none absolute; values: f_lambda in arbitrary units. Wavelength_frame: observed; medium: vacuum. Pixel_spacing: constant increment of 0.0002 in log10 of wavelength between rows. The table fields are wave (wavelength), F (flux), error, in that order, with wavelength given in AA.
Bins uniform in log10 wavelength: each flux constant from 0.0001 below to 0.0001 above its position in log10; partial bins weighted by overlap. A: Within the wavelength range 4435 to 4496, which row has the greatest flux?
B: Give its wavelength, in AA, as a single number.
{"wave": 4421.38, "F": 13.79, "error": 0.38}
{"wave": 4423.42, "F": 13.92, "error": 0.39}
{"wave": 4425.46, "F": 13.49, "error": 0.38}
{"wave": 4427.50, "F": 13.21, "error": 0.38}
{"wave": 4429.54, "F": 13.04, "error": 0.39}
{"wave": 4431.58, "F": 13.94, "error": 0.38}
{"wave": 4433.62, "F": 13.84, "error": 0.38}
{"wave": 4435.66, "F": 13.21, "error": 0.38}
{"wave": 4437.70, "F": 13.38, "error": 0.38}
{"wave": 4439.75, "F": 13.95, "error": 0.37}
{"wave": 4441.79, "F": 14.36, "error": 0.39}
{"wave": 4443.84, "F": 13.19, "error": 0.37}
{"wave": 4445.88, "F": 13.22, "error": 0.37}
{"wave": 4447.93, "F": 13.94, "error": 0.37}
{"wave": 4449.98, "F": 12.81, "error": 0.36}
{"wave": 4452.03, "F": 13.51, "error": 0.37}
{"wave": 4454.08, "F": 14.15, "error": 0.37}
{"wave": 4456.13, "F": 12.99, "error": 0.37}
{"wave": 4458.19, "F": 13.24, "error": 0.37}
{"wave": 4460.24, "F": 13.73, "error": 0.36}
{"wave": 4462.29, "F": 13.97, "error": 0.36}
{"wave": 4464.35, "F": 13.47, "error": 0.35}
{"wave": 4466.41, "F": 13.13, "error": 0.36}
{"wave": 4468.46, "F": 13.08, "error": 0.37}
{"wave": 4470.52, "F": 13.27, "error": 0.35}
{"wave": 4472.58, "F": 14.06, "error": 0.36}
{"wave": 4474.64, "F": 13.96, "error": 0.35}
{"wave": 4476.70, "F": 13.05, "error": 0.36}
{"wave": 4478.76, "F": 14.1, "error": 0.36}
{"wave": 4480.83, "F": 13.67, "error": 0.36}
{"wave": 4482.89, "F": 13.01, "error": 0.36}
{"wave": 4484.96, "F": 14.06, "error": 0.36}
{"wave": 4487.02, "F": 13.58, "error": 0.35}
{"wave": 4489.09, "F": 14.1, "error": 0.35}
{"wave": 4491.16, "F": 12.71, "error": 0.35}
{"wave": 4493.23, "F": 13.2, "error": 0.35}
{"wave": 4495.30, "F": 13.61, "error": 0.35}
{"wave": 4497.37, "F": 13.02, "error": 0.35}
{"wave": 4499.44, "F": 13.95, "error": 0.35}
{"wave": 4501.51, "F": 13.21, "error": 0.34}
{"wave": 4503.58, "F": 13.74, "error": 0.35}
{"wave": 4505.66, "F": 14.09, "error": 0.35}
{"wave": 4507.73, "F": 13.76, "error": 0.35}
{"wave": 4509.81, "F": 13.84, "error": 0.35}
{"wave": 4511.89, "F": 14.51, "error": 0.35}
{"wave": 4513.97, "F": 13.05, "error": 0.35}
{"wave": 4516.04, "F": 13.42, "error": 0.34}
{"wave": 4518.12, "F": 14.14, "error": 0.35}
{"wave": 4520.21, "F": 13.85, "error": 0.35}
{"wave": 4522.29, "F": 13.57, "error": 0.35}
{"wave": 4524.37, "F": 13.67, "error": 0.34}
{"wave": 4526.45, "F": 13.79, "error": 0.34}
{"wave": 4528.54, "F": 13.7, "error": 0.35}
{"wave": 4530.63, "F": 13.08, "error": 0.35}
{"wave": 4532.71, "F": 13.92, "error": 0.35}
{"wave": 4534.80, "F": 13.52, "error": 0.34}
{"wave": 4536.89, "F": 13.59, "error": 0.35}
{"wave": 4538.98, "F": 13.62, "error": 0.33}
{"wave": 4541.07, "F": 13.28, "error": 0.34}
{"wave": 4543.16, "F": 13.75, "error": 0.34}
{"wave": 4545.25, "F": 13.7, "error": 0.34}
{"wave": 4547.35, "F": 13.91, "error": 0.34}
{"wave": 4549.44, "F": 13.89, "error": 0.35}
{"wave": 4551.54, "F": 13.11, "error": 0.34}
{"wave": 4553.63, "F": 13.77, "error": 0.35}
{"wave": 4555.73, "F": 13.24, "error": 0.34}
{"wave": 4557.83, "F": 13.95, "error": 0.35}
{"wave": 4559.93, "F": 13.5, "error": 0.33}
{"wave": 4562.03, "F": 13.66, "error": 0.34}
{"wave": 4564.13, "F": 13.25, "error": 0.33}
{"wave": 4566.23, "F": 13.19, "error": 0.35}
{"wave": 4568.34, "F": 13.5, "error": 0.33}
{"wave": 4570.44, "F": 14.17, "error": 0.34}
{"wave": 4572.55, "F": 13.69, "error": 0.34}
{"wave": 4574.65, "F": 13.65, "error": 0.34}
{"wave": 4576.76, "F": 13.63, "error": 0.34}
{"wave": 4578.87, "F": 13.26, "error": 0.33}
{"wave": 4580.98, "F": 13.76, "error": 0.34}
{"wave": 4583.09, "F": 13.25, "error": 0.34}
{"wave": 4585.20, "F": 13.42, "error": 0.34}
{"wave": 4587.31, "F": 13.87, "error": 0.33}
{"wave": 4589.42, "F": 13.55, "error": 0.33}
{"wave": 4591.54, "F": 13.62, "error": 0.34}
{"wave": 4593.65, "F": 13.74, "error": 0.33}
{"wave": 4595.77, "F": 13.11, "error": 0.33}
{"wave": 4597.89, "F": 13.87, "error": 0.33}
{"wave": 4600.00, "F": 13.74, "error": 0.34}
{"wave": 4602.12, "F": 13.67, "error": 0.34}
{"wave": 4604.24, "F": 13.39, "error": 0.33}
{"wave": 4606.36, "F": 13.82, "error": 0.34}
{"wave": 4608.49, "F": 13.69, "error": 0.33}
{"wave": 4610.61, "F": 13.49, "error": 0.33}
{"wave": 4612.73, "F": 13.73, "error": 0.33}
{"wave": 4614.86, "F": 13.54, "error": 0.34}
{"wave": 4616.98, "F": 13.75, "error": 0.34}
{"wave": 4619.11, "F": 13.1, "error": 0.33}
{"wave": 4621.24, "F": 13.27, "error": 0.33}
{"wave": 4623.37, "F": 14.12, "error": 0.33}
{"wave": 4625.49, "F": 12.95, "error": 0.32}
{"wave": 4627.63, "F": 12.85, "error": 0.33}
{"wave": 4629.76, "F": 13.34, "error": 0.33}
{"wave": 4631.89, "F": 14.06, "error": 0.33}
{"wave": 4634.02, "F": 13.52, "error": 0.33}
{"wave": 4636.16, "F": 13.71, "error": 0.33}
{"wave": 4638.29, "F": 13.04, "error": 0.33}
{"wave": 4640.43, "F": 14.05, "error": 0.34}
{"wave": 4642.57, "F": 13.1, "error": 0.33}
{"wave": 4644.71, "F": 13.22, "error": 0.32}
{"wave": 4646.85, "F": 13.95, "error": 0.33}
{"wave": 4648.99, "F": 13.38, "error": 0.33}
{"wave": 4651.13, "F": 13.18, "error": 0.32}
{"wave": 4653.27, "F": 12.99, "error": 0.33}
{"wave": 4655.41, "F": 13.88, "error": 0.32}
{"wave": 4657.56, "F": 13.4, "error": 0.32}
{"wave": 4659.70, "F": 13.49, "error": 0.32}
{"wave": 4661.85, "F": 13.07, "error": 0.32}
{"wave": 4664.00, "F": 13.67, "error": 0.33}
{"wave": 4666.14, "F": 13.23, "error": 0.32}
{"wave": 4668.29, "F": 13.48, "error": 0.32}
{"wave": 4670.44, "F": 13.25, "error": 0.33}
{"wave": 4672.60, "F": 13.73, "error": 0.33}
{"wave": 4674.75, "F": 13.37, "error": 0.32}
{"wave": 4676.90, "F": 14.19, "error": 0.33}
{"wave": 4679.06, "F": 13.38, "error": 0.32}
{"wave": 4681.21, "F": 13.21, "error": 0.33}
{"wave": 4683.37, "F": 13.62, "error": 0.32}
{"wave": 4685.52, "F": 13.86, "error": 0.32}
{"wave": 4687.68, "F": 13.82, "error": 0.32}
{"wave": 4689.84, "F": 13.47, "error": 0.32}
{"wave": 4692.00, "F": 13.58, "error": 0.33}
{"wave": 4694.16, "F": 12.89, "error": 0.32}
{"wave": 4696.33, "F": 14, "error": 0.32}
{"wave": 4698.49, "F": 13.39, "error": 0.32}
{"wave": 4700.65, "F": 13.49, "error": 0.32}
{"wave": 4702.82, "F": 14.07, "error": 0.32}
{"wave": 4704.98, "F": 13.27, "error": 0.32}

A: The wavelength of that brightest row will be 4441.79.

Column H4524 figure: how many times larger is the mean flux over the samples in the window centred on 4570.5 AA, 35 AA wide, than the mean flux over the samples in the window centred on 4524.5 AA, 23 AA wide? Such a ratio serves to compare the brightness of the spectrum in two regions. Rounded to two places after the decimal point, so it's 1.00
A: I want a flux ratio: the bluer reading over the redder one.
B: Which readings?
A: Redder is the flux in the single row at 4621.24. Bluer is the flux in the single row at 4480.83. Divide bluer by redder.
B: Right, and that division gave 1.03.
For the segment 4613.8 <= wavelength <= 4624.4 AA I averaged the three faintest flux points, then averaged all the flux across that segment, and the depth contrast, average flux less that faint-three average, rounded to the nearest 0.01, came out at 0.25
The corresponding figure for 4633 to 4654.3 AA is 0.37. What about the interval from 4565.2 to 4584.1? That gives 0.33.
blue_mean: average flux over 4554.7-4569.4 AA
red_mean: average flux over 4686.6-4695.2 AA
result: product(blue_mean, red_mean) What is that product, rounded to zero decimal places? 181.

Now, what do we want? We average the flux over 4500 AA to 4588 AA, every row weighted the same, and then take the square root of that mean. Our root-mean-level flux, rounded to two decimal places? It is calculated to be 3.69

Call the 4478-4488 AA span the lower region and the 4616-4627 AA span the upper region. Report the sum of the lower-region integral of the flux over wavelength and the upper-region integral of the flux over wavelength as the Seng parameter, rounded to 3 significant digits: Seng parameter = 284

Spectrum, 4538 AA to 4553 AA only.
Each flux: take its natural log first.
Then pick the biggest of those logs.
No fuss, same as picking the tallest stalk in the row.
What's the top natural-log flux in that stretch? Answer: 2.63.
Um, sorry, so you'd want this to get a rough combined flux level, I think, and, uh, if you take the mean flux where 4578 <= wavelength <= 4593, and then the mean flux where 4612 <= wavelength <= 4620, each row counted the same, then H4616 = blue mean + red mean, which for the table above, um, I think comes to 27.1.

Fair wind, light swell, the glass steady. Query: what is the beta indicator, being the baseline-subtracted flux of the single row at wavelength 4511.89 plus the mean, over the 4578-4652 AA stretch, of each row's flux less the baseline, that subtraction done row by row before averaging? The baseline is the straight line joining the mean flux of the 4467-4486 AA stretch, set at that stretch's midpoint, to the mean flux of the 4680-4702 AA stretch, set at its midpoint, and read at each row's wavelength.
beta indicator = 0.90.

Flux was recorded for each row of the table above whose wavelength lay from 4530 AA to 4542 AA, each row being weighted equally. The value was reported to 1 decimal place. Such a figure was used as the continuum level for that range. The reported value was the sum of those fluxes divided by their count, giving 13.5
